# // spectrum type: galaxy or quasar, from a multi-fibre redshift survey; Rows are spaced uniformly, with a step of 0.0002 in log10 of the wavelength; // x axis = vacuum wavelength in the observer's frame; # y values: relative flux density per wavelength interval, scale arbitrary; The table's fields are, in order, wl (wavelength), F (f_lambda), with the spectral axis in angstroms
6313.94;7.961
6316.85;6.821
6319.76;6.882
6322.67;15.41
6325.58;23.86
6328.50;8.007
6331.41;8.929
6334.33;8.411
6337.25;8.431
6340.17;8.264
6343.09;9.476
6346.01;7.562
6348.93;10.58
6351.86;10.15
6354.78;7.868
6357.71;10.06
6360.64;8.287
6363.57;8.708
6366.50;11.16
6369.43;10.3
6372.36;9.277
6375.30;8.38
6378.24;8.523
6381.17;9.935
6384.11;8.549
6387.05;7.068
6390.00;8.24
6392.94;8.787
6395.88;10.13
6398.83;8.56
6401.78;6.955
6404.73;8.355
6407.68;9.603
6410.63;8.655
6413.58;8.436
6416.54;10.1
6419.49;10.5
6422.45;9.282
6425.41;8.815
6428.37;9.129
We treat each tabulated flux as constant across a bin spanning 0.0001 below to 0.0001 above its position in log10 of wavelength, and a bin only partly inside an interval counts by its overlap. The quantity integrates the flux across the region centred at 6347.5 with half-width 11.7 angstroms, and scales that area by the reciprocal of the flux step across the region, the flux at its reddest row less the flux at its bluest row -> 130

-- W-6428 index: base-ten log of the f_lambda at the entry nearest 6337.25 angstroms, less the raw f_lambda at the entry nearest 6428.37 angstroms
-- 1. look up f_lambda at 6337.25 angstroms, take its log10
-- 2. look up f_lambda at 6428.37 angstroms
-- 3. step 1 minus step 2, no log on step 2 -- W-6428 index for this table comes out -8.20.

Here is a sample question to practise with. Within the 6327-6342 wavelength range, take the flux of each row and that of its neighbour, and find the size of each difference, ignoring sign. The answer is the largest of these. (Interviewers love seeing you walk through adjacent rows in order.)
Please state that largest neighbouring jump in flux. 0.92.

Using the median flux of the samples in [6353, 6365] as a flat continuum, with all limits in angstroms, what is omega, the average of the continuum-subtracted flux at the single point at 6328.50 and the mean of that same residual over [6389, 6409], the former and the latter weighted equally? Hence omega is -0.16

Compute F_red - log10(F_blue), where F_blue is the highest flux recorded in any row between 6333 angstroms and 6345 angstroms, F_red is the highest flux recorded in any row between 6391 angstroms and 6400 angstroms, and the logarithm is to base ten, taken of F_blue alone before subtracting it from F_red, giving 9.15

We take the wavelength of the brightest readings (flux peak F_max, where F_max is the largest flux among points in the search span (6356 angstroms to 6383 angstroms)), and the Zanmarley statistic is 6366.50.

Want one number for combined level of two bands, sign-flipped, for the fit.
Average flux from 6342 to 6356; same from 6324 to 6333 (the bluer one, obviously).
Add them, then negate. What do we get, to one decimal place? -22.7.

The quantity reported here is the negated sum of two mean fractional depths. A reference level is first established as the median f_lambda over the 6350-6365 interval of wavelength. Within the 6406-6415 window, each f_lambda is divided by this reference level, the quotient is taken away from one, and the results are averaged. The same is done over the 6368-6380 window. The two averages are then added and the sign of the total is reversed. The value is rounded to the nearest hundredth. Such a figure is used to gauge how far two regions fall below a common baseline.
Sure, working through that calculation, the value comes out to 0.07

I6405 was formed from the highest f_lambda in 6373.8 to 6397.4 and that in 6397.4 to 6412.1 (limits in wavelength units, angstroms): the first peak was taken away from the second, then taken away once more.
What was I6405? -10.7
